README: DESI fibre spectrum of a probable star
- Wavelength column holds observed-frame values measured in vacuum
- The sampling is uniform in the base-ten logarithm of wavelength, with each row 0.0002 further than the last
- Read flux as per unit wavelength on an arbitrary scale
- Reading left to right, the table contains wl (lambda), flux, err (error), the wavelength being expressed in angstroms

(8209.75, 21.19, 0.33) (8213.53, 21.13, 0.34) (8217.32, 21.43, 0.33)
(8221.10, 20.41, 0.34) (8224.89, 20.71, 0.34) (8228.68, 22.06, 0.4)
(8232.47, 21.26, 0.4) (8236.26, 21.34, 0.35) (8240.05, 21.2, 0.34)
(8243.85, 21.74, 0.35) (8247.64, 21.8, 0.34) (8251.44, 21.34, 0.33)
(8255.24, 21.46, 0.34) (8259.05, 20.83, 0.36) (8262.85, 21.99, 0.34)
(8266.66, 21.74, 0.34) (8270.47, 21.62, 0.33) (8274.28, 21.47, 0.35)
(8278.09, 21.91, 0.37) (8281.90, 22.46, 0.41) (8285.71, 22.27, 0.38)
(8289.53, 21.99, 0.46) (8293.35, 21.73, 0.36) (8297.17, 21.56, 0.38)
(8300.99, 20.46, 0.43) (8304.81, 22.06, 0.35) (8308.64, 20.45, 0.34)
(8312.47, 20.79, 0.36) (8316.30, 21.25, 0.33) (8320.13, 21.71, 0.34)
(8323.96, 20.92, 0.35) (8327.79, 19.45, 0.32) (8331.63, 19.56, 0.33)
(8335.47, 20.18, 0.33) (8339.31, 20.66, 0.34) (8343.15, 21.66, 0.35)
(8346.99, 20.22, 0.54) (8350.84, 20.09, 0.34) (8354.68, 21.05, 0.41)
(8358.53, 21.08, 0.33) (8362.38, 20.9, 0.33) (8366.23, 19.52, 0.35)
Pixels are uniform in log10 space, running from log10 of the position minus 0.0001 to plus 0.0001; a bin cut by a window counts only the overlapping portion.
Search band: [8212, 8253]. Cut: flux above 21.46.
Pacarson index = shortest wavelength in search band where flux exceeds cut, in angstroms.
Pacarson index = 8228.68 angstroms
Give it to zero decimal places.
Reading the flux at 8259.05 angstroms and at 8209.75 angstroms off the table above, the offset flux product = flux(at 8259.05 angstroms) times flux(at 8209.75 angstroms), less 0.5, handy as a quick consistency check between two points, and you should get 441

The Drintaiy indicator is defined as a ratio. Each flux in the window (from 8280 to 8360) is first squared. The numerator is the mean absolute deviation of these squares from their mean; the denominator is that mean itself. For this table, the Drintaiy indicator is 0.07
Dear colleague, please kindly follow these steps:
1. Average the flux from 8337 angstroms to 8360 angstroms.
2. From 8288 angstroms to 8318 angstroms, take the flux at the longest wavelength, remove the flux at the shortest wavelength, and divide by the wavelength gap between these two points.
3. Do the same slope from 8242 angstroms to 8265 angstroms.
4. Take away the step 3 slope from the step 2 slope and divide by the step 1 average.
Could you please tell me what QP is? -0.0020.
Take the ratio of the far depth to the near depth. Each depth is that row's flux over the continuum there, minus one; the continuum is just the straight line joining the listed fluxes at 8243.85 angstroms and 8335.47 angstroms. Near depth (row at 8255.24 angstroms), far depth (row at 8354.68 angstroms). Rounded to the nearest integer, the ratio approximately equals -15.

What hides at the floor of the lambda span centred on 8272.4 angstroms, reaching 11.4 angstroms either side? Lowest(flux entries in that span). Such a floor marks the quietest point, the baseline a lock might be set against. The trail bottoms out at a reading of 21.47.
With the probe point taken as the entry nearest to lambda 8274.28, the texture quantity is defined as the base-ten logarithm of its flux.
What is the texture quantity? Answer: 1.33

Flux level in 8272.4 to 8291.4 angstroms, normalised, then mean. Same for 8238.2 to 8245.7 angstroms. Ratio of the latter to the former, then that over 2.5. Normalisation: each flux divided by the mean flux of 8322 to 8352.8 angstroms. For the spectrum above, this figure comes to 0.390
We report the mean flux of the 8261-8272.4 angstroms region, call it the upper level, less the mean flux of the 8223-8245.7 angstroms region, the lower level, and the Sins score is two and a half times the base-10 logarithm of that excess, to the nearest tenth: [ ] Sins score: -1.0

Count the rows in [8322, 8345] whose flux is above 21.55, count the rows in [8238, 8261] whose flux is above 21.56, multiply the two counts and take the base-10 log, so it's 0.30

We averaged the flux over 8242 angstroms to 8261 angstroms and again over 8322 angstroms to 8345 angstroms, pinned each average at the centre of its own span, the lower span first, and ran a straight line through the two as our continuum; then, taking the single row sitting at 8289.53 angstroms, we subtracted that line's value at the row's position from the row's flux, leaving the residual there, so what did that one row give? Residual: 1.0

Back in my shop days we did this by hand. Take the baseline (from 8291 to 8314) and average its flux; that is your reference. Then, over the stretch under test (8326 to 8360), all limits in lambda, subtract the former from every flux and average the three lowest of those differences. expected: -1.5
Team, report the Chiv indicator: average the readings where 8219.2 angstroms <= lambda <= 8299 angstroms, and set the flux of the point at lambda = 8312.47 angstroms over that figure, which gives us 0.96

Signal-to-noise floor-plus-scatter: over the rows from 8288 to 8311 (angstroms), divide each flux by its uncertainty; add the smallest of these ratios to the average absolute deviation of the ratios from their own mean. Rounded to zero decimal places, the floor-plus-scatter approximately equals 53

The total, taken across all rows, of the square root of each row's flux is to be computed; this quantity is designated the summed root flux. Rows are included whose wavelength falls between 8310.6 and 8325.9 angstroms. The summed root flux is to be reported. 18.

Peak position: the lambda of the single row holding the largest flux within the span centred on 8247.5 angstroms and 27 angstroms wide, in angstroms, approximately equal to 8247.64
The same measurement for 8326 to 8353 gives 8343.15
